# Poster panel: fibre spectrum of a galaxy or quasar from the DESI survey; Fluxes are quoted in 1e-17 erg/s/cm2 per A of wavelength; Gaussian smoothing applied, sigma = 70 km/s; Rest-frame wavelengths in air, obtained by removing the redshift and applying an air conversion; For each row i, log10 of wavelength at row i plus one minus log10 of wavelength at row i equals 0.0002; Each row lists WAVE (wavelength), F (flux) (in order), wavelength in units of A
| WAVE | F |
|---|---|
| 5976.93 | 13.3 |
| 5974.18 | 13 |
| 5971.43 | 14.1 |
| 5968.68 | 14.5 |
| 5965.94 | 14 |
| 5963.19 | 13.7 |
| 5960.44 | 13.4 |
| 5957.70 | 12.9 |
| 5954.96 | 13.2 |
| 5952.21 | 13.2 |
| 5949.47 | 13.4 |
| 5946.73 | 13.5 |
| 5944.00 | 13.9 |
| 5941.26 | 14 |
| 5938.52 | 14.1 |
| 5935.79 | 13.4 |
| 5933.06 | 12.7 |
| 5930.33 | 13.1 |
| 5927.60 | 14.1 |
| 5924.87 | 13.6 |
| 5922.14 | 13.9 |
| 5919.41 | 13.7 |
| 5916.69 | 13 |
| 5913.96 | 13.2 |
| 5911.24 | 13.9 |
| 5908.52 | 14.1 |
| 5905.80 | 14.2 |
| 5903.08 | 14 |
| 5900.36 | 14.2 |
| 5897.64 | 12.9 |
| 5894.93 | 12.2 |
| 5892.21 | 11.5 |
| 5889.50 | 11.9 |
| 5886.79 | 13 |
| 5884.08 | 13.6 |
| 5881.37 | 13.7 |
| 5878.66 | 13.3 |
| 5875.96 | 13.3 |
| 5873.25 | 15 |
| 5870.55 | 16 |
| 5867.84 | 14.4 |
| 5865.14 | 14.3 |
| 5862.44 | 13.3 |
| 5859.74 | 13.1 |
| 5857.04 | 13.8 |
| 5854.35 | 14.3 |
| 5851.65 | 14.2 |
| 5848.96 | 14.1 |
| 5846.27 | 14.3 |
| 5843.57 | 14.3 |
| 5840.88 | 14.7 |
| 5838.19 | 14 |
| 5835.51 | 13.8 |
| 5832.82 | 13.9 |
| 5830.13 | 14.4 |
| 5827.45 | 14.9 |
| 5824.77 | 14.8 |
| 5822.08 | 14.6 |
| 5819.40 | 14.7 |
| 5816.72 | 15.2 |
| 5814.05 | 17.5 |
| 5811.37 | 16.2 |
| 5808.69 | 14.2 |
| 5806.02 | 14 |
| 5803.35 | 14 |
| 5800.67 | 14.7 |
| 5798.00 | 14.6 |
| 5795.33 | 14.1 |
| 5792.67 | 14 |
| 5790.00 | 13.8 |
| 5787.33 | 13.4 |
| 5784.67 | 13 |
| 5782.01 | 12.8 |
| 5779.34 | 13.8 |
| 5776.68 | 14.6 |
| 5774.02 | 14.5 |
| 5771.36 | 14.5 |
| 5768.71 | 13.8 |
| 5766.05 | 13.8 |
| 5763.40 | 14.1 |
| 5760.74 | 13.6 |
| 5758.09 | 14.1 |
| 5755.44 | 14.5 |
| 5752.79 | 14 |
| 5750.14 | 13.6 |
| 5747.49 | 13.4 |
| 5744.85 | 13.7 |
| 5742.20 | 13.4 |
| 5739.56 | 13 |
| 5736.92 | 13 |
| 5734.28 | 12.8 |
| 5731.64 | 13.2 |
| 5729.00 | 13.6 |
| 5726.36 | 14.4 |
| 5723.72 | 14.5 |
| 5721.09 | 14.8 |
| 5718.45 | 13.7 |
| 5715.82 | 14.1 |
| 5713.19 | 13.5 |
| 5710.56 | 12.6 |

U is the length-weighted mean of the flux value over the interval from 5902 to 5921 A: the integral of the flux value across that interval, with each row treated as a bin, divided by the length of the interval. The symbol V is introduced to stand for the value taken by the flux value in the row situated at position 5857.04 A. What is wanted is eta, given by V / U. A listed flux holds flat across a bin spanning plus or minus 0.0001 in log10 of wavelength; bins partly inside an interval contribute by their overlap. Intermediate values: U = 13.7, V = 13.8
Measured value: 1.01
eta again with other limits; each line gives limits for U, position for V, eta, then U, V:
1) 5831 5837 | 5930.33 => 0.94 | 13.9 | 13.1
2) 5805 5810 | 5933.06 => 0.90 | 14.1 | 12.7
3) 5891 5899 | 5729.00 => 1.11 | 12.2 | 13.6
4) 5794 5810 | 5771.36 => 1.02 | 14.3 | 14.5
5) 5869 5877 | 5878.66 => 0.90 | 14.8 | 13.3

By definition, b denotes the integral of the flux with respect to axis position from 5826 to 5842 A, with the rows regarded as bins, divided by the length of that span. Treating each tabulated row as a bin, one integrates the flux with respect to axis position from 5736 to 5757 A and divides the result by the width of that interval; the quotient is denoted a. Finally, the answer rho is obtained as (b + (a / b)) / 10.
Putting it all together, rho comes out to 1.52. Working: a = 13.6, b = 14.3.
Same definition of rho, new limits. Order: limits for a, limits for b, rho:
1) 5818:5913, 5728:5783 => 1.47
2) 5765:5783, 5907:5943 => 1.46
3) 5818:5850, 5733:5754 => 1.44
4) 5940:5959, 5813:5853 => 1.55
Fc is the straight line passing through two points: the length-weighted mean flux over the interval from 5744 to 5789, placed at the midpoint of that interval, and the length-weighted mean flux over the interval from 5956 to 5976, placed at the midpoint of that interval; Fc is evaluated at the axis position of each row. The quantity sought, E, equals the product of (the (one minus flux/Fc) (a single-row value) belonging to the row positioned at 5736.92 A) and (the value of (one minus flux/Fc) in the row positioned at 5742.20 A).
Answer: 0.002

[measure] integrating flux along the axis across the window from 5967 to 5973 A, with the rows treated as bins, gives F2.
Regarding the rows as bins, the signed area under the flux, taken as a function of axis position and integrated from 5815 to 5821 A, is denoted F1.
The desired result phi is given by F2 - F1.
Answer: -5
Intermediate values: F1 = 91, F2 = 86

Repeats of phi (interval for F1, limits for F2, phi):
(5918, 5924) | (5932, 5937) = -17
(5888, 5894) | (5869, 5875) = 21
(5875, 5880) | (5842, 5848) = 19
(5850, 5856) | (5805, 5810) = -15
